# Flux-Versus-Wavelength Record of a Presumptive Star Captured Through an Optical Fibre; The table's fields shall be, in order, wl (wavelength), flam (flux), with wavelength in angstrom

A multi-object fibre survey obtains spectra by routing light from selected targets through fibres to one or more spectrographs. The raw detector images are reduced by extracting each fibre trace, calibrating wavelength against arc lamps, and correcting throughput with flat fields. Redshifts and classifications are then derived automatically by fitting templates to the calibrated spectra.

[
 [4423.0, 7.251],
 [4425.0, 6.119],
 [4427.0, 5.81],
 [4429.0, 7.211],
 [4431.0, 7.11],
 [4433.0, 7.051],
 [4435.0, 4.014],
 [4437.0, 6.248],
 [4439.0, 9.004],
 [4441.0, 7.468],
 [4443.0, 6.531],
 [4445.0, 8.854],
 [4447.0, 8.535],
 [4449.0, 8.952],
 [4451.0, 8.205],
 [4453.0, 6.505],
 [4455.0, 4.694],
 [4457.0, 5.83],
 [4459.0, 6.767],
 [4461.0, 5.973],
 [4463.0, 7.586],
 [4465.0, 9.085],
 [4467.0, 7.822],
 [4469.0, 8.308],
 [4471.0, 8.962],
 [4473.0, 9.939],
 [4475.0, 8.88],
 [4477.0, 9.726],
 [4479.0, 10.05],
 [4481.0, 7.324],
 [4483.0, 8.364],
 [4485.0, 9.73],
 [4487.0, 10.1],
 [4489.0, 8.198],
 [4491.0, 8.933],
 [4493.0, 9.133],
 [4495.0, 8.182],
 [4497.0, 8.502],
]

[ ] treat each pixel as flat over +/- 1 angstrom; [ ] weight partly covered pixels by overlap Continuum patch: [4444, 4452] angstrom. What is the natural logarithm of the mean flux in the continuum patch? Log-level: 2.156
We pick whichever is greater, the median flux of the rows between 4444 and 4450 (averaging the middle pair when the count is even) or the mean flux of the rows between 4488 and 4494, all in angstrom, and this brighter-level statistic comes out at 8.9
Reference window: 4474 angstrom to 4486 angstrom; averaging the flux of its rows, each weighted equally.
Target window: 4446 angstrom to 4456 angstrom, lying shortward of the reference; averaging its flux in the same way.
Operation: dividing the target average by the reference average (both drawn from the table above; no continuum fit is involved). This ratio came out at 0.82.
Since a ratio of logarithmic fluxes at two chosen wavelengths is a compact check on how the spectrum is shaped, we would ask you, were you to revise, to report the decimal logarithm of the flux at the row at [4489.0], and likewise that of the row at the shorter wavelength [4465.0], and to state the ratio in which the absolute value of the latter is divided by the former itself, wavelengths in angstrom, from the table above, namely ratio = 1.05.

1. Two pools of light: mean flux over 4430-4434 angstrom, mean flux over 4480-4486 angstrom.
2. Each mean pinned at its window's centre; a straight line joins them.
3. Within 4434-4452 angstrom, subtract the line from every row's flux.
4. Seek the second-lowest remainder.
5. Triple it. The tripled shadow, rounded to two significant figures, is -2.9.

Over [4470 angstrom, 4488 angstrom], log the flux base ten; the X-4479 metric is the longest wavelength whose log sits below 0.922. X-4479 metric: 4481.0 angstrom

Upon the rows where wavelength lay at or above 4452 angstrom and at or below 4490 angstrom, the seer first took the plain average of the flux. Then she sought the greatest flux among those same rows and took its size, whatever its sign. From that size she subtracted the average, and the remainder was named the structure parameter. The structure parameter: 2.00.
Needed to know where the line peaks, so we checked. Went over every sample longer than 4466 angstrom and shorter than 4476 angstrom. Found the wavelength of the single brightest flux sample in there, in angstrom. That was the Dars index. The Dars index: 4473.0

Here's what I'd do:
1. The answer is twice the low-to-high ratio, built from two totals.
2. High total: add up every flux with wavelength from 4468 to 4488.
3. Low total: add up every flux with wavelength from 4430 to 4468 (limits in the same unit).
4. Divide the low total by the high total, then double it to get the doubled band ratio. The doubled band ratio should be 3.0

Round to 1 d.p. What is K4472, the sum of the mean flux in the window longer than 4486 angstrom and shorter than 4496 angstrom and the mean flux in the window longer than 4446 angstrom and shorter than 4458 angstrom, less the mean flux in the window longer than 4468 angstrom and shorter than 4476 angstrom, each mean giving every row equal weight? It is 7.0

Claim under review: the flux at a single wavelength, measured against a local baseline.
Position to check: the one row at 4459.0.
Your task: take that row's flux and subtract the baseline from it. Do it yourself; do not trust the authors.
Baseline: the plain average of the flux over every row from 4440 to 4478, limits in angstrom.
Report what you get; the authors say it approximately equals -1.1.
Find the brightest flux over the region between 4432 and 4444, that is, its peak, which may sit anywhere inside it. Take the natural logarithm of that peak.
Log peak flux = 2.20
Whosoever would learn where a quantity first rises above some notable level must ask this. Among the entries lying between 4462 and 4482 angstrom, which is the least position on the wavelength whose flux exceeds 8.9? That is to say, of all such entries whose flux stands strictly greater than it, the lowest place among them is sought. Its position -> 4465.0 angstrom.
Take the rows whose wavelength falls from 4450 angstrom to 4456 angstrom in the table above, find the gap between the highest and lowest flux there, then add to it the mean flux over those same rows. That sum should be 10.0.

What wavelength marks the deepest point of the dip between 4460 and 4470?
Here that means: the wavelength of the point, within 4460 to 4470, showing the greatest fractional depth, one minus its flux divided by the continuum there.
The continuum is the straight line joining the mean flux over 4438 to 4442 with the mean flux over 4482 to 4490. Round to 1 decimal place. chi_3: 4461.0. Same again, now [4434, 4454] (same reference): 4435.0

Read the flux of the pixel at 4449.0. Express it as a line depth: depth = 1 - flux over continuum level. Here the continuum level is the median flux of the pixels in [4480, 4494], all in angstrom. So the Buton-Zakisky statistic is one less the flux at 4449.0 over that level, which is 0.00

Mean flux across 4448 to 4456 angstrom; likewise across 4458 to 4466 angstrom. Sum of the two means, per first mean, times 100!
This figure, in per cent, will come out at 204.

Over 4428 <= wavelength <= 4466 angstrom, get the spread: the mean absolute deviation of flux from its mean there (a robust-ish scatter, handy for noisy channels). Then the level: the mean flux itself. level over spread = 6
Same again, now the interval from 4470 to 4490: 12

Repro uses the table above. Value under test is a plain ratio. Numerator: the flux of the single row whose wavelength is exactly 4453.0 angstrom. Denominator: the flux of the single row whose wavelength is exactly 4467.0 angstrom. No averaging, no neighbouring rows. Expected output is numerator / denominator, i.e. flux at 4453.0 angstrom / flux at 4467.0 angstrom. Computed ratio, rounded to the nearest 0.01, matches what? 0.83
